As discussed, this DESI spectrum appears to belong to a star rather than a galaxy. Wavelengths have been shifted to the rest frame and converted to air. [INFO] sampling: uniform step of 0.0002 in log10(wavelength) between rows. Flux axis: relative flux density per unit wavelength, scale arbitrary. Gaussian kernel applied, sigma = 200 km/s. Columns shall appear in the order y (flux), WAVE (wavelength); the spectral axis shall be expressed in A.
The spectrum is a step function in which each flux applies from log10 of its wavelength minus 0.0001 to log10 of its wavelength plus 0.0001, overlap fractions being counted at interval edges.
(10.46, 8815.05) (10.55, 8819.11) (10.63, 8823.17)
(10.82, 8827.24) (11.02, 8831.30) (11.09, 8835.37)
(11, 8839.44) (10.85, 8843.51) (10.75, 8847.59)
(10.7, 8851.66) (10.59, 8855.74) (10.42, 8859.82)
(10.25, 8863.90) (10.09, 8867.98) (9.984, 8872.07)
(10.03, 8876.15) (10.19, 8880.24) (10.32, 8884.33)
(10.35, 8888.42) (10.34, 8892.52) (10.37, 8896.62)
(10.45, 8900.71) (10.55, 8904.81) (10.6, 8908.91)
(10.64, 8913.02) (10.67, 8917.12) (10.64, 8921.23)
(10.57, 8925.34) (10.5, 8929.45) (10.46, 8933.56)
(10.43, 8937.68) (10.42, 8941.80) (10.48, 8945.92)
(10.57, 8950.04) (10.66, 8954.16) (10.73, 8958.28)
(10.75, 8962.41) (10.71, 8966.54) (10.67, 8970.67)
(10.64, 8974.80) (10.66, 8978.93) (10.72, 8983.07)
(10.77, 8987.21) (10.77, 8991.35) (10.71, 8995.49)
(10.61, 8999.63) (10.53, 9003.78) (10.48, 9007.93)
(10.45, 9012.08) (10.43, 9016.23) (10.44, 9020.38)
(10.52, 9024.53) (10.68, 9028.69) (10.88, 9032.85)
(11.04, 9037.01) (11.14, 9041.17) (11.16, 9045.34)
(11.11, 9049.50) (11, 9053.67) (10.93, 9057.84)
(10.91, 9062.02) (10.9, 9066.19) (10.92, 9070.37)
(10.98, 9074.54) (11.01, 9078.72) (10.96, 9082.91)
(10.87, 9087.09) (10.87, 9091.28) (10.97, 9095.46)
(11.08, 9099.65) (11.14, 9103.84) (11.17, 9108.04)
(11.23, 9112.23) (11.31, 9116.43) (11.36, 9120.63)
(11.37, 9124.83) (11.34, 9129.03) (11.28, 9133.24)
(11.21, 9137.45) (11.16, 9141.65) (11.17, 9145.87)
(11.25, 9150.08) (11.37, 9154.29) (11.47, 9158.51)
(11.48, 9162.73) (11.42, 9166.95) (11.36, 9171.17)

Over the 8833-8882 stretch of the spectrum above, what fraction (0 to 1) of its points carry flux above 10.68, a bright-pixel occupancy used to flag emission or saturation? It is 0.42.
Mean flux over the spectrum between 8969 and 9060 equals 10.7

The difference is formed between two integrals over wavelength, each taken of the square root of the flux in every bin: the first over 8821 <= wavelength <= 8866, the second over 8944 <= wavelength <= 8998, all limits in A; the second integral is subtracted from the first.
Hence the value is -29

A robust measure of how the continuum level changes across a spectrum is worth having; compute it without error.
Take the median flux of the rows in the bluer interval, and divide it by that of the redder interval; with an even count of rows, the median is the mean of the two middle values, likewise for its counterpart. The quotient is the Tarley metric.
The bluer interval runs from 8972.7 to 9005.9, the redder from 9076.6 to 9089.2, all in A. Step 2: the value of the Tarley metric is 0.975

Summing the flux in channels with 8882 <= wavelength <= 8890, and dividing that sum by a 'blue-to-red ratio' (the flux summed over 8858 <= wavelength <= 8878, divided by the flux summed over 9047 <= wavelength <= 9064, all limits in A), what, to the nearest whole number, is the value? 18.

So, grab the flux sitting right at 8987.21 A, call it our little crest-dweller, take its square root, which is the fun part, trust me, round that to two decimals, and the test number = 3.28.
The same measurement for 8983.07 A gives 3.27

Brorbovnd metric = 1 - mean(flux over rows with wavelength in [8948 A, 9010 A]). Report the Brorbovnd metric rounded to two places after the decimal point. -9.67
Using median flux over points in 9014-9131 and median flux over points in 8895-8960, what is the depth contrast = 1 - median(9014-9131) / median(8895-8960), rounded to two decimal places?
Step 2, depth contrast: -0.04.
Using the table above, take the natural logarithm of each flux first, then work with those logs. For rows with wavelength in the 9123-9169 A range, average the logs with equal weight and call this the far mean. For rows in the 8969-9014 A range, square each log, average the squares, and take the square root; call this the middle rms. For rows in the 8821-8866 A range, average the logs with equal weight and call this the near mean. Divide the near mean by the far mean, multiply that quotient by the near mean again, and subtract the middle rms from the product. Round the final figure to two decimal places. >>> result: -0.04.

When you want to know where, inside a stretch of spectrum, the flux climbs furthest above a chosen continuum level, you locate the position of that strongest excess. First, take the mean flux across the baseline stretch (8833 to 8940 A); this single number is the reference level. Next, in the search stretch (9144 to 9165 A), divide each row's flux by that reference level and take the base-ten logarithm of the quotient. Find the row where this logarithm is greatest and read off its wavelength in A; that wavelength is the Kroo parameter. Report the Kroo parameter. 9162.73 A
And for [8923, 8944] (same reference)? 8925.34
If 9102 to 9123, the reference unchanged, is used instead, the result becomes 9120.63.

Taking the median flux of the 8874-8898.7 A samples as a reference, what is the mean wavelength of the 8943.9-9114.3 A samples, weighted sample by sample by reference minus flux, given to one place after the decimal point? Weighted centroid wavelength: 9045.7 A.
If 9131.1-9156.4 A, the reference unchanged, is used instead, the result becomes 9144.0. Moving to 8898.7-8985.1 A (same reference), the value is 8946.5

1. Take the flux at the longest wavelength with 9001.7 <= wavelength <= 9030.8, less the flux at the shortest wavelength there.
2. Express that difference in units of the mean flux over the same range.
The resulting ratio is 0.014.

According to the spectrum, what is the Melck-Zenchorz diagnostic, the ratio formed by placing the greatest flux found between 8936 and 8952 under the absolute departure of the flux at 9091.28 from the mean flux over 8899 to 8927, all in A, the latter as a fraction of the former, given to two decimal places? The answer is 0.03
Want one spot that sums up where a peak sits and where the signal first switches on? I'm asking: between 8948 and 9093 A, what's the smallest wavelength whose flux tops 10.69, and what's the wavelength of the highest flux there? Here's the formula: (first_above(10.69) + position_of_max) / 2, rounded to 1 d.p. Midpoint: 9001.8 A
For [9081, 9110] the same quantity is 9095.5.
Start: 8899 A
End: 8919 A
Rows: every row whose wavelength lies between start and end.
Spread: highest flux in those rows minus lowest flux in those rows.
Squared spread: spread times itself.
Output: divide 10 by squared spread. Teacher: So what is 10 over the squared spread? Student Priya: 207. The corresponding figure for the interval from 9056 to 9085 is 826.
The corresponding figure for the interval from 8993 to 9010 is 189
